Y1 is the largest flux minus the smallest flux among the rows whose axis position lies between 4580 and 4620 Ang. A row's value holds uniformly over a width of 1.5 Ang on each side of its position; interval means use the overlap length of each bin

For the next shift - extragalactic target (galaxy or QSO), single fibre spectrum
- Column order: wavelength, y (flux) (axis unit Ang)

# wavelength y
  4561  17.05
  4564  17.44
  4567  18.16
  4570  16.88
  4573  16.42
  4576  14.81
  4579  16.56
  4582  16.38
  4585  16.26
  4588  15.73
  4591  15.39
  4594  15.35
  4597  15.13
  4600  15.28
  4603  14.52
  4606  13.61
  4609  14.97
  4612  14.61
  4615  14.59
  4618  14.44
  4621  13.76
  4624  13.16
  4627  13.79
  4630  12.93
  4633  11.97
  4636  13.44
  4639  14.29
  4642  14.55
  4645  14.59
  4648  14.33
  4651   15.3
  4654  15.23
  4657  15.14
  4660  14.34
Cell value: 2.77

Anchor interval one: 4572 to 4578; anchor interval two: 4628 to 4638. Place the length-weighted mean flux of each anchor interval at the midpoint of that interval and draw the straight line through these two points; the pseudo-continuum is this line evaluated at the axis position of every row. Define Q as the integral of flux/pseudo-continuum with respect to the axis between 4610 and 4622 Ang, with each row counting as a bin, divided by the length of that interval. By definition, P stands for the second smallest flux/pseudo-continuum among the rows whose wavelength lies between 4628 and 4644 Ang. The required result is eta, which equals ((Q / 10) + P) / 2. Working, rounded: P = 0.99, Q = 1.05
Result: 0.548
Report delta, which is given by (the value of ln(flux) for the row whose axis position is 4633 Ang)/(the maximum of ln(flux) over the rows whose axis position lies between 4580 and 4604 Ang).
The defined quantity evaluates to 0.888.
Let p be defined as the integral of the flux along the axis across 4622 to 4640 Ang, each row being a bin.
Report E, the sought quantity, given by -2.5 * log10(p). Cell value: -5.94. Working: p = 238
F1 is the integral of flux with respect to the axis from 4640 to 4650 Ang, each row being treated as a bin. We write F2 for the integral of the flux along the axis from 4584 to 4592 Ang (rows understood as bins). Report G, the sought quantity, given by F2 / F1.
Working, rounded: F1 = 145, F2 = 126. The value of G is 0.87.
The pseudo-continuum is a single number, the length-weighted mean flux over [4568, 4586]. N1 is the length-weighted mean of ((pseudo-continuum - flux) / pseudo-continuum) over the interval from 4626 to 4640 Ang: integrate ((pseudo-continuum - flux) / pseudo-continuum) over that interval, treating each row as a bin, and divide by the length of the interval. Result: 0.19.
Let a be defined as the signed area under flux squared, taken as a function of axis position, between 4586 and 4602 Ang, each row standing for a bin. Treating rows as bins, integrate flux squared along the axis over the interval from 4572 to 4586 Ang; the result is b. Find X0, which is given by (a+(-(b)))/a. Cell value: 0.0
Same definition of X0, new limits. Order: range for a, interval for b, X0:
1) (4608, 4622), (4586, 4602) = -0.3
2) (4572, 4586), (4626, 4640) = 0.3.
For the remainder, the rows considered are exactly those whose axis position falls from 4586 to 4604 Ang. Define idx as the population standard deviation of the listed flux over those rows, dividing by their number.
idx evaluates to 0.37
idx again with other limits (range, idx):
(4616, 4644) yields 0.78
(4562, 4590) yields 0.90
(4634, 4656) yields 0.58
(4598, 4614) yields 0.56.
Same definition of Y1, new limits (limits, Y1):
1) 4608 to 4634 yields 3.00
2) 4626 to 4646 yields 2.62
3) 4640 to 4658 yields 0.97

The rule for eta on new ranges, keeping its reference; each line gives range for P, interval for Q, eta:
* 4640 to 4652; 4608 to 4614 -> 0.640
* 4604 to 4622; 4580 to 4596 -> 0.563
